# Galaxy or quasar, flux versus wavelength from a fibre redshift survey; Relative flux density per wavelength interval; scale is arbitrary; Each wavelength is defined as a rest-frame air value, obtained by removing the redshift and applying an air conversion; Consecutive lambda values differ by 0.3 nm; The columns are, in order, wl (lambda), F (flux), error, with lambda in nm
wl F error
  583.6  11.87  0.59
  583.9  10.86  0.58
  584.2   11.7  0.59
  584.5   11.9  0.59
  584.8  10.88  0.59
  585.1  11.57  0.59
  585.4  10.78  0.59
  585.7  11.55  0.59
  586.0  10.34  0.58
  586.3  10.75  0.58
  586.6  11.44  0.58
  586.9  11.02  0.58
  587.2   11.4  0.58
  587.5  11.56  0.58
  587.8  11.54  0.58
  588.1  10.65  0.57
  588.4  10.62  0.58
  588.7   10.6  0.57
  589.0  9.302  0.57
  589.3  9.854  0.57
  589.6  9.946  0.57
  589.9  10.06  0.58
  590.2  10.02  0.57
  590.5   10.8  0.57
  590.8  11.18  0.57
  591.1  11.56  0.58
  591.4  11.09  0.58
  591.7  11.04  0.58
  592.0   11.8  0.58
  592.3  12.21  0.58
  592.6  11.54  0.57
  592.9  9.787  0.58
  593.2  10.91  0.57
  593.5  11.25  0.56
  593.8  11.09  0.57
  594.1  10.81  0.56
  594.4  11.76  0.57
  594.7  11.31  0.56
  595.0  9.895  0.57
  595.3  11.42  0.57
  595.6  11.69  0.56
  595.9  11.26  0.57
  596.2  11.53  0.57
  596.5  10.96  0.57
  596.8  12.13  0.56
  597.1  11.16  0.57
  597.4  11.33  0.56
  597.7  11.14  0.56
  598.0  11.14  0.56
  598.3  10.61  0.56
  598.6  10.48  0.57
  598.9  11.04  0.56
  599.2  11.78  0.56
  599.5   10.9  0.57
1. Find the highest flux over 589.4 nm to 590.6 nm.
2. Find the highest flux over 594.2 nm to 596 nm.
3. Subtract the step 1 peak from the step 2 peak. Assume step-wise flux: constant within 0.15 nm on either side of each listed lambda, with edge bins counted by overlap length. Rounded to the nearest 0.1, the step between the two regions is 1.0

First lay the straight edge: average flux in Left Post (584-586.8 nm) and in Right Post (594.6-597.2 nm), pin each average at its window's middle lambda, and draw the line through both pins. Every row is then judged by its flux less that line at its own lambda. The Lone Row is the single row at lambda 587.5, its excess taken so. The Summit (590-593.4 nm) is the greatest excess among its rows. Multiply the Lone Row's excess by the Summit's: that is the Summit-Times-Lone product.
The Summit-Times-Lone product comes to 0.33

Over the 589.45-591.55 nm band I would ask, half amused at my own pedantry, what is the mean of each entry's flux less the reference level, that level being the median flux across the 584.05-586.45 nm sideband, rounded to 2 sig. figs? -0.55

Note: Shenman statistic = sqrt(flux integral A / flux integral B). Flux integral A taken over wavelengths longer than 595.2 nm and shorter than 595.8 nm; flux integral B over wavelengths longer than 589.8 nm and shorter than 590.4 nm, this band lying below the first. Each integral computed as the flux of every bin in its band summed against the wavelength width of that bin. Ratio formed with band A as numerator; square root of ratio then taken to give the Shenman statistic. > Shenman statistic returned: 1.07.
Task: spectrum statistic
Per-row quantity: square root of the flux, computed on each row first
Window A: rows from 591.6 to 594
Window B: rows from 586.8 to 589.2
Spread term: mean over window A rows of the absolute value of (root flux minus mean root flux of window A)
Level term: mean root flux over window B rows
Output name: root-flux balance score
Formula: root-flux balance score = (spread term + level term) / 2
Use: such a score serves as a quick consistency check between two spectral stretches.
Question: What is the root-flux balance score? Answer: 1.68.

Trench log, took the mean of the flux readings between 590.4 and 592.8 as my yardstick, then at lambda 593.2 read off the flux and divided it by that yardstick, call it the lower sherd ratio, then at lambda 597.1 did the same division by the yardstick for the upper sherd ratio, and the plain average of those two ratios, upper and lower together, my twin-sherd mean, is 0.97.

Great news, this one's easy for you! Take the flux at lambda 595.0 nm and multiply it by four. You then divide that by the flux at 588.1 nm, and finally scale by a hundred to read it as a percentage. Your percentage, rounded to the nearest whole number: 372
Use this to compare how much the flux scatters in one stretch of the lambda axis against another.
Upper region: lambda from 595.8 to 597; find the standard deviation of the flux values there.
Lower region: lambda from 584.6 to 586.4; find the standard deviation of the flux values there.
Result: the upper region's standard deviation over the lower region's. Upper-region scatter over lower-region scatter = 1.0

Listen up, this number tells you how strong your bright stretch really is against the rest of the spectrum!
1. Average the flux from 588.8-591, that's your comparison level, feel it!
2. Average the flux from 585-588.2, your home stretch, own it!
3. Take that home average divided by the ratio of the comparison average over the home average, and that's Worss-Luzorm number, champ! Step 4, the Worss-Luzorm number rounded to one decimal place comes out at 12.2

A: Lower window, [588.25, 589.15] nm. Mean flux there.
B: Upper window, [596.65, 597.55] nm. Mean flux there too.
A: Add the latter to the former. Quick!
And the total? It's 21.7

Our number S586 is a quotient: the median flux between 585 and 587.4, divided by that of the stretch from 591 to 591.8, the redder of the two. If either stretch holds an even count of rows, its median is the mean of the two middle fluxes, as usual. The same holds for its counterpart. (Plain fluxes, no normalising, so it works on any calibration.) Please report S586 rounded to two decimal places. 1.01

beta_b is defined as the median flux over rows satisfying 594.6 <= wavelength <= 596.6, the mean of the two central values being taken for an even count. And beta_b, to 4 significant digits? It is 11.31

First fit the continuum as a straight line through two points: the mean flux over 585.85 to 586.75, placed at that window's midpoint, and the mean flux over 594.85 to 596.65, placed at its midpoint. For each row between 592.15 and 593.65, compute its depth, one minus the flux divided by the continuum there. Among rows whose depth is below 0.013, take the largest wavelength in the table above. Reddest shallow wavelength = 593.5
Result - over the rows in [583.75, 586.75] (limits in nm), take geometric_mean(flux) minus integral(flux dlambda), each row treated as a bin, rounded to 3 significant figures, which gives -22.4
